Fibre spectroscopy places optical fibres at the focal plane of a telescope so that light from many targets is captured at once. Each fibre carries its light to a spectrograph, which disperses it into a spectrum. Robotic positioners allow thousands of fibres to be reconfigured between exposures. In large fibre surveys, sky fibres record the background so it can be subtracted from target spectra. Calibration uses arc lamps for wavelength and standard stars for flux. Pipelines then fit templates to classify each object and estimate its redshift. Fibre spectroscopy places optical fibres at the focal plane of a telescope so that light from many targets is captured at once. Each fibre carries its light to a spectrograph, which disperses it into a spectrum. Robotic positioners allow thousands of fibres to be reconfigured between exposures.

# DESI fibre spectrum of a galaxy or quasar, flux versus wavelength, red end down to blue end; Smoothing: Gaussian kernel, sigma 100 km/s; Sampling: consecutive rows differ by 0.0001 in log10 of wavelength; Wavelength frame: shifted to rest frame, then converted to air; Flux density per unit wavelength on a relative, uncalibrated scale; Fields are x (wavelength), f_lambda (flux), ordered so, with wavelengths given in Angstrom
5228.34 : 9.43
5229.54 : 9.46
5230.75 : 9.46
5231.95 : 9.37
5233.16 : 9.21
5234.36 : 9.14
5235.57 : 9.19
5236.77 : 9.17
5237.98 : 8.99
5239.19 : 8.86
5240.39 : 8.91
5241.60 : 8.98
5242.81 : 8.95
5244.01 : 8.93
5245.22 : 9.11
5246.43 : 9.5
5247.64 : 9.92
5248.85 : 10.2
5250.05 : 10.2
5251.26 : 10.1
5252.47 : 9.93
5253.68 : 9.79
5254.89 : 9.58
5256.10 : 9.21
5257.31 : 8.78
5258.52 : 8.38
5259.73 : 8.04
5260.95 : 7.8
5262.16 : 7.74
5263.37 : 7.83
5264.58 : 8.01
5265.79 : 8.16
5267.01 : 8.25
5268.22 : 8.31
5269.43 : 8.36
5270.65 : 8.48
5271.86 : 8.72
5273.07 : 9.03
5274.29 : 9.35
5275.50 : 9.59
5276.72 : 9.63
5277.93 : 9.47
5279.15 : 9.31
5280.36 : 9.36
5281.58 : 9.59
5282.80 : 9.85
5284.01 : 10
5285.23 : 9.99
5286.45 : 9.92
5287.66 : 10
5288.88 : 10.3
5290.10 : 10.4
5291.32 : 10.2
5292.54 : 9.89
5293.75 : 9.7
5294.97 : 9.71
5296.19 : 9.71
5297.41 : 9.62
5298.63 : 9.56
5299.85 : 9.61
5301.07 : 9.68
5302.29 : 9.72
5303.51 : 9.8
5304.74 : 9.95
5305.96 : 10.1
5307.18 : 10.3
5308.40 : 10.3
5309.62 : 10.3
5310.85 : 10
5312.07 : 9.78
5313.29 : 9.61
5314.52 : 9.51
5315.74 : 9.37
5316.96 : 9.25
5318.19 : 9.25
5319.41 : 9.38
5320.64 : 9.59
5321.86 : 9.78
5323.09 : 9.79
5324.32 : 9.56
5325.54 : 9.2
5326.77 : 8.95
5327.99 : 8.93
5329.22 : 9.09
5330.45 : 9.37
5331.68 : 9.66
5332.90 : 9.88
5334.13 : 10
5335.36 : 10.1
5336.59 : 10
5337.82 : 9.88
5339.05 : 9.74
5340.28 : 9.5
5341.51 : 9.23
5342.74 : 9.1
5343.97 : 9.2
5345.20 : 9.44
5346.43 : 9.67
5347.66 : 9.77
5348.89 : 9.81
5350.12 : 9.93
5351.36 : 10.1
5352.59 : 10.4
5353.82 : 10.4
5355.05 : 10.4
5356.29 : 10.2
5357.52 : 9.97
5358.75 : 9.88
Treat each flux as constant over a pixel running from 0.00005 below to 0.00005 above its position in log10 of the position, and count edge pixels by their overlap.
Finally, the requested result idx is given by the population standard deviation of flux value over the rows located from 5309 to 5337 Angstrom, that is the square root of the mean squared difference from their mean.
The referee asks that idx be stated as 0.4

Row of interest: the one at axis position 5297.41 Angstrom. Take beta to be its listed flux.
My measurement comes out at 9.62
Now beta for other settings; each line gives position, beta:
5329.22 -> 9.09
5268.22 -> 8.31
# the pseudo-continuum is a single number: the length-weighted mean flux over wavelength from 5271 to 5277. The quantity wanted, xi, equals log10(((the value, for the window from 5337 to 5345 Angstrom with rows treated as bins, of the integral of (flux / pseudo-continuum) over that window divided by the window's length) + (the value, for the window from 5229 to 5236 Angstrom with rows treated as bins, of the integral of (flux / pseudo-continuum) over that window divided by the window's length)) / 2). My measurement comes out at 0.0076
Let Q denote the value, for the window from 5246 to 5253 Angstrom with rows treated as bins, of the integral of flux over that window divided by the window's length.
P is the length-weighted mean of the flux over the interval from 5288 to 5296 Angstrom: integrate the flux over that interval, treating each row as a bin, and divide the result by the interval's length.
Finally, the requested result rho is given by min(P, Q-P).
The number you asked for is 0.0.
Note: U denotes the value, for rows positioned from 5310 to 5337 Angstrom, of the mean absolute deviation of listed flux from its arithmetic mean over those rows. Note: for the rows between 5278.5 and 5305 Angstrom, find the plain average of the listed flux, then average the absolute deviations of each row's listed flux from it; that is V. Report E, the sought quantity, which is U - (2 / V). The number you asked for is -9.0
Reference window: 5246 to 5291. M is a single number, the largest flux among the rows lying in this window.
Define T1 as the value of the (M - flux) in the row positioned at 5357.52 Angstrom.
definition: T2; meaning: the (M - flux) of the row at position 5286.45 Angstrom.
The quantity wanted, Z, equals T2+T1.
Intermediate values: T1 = 0.43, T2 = 0.48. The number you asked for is 0.9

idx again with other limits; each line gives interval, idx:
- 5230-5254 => 0.5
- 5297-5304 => 0.1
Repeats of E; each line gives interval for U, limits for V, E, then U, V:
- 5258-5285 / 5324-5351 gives -5.7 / 0.67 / 0.31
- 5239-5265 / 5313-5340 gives -6.4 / 0.65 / 0.28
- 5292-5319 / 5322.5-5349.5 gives -6.3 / 0.23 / 0.31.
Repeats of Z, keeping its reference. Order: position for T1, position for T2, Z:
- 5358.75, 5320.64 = 1.3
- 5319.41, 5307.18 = 1.1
